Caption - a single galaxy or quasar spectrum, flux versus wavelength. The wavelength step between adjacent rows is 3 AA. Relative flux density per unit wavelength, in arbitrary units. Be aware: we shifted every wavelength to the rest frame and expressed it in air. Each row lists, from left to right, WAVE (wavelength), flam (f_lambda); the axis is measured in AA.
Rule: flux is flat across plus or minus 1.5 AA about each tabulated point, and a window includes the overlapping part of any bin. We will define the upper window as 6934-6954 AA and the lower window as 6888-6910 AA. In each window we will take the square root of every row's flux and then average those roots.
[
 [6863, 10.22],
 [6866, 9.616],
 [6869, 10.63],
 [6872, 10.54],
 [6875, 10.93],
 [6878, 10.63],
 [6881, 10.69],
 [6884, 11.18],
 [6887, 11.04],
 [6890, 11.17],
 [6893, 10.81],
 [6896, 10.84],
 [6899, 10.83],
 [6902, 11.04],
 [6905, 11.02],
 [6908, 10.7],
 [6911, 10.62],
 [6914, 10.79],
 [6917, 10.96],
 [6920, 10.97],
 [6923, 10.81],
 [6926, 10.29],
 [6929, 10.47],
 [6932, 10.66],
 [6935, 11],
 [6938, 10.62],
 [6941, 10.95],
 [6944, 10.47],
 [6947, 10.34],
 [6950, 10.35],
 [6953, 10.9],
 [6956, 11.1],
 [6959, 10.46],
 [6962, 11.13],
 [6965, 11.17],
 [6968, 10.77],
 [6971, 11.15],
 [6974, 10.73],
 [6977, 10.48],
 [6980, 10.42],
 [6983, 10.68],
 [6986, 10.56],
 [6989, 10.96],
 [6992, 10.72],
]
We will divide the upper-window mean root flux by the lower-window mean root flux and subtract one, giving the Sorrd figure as -0.012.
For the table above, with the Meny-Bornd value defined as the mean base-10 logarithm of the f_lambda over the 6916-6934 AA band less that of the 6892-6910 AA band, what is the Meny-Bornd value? -0.007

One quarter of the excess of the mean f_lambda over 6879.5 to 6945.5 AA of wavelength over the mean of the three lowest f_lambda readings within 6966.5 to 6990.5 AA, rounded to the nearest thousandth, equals 0.082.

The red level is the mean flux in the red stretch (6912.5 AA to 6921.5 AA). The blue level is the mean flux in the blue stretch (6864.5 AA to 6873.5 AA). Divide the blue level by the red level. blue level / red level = 0.94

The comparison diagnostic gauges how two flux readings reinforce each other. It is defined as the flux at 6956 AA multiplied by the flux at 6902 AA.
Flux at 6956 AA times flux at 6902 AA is 123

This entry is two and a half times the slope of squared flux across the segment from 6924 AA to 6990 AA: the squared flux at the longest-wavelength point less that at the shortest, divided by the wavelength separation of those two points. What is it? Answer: 0.56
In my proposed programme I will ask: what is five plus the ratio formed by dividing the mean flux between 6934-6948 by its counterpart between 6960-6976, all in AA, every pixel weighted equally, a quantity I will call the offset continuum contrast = 5.97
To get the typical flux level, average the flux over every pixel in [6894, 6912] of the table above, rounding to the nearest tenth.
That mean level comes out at 10.8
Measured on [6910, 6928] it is 10.7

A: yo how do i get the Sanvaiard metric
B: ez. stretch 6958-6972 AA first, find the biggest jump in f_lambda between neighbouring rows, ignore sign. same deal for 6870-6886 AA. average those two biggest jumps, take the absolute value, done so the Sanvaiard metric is 0.58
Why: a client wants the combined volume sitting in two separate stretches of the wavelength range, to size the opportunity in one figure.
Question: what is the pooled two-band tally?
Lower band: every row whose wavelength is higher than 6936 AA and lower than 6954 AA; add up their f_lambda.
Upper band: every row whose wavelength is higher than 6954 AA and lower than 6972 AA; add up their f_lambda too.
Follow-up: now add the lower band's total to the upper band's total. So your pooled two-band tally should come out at 129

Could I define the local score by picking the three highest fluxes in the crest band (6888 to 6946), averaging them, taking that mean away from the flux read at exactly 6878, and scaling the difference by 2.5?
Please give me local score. -1.1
